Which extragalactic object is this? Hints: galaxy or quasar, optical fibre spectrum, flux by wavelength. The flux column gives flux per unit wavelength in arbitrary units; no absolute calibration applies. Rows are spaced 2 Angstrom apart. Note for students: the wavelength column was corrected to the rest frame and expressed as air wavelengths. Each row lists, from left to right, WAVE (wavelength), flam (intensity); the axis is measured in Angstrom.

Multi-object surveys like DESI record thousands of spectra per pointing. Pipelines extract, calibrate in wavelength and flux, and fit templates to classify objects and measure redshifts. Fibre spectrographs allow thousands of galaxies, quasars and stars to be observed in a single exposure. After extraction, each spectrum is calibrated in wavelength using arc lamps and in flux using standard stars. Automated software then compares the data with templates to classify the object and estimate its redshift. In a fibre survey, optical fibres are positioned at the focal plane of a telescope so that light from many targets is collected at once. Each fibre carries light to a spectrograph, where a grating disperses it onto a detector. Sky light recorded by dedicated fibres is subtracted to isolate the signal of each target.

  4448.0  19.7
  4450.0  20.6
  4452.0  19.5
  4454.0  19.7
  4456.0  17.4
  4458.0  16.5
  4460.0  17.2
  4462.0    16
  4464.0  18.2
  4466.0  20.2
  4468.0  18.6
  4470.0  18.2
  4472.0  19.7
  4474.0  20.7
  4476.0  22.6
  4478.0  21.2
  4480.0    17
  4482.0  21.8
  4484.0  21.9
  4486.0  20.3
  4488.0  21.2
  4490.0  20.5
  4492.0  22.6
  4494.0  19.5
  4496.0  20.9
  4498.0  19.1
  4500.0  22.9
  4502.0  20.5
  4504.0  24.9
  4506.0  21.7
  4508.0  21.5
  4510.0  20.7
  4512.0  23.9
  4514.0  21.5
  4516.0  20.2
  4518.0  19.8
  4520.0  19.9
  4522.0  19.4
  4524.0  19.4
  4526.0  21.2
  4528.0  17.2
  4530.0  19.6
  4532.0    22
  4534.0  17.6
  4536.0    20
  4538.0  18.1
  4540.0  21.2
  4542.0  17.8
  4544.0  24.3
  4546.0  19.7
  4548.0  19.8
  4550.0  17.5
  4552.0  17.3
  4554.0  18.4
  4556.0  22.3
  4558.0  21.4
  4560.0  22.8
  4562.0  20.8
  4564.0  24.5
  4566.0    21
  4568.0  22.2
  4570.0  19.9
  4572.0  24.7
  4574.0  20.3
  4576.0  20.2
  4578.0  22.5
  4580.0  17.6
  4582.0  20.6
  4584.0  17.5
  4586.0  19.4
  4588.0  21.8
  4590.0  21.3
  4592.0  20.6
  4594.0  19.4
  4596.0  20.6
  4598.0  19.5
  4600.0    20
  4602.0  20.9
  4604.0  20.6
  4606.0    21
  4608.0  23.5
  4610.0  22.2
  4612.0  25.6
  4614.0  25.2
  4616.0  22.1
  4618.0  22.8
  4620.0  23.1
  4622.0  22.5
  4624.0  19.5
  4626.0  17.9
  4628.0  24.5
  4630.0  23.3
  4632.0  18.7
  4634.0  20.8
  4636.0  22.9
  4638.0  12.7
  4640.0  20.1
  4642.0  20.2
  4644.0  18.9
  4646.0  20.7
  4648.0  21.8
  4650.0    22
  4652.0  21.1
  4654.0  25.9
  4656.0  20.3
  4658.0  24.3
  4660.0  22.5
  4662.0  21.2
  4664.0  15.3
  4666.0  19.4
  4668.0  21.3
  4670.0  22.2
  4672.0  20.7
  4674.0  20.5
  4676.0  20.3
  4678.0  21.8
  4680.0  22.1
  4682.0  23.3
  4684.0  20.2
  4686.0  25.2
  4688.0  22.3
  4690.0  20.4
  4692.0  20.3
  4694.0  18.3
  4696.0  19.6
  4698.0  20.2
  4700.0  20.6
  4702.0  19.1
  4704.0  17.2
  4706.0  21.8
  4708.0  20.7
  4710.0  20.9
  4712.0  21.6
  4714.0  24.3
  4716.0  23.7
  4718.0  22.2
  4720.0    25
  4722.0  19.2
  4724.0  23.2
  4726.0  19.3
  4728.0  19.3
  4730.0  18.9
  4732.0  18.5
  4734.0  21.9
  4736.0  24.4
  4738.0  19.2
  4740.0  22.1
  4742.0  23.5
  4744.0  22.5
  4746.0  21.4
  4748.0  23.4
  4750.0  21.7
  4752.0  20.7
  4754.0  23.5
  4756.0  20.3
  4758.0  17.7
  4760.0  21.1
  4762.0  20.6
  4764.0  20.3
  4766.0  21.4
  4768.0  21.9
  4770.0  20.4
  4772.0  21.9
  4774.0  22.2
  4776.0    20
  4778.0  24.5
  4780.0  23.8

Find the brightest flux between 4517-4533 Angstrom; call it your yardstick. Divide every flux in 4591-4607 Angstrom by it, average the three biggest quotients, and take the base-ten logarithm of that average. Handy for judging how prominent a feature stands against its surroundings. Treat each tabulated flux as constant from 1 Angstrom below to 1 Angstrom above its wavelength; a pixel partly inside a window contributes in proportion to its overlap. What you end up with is -0.024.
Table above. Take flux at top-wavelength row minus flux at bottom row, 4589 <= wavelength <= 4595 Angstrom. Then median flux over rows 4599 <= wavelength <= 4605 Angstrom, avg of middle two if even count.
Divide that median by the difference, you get -11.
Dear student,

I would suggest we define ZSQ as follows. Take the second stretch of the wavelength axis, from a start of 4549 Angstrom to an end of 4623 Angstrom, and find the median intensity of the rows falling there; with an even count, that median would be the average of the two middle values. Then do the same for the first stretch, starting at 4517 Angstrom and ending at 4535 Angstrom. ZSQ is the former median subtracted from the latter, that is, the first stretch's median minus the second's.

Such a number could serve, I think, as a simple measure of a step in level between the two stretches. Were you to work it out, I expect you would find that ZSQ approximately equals -1.4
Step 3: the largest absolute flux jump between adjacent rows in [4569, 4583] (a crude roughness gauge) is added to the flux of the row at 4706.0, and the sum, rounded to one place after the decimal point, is 26.7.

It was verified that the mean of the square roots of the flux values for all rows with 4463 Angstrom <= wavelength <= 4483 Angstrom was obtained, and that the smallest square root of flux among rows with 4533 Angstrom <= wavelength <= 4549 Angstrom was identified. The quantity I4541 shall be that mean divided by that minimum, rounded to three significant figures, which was 1.06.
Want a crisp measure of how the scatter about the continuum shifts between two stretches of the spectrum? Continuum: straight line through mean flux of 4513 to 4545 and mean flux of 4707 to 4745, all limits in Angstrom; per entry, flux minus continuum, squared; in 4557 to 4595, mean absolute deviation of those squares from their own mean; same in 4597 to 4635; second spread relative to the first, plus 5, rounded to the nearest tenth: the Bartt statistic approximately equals 6.2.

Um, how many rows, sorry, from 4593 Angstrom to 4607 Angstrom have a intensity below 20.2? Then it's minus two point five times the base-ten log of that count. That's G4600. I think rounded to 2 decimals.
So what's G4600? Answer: -1.19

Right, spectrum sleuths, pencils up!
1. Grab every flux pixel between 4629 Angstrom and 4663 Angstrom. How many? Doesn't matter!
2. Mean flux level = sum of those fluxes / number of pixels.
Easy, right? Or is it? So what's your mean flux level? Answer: 21.0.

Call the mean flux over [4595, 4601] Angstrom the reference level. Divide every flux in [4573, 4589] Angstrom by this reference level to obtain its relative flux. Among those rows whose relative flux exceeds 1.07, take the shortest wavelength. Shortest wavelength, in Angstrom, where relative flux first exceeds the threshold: 4578.0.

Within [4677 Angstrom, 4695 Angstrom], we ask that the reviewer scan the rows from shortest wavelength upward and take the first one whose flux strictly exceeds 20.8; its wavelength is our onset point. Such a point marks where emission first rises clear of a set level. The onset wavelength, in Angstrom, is 4678.0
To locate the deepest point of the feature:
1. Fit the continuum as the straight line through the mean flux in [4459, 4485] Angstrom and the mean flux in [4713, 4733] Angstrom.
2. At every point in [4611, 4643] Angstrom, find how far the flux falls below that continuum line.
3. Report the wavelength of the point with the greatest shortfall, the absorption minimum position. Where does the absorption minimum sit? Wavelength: 4638.0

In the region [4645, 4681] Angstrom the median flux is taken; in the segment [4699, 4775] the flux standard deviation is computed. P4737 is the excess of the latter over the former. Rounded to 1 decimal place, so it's -19.4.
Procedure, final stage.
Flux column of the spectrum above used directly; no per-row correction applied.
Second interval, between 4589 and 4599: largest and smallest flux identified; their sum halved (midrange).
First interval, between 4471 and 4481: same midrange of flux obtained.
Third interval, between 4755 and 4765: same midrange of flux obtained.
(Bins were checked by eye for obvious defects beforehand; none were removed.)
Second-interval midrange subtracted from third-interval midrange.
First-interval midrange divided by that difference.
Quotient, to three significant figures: -20.8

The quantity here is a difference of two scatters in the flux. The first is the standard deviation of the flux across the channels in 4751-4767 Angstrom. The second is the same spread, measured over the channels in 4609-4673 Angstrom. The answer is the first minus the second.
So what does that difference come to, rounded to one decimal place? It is -1.2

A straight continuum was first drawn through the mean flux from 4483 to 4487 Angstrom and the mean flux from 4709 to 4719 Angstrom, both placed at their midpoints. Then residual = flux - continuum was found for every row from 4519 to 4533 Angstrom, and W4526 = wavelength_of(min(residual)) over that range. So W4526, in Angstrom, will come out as 4528.0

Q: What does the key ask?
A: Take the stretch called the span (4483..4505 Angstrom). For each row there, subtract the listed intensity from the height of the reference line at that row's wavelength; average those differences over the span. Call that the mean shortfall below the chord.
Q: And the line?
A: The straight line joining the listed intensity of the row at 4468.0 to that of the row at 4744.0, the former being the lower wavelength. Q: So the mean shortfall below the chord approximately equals -2.3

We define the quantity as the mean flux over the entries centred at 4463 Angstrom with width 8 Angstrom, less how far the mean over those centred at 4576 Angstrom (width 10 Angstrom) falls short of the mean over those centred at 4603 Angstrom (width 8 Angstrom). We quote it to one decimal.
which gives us 18.3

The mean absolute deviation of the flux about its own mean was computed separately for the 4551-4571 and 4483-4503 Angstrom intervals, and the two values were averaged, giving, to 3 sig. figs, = 1.27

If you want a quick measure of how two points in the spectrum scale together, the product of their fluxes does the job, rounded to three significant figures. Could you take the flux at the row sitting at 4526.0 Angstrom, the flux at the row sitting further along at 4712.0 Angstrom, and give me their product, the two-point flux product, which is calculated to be 458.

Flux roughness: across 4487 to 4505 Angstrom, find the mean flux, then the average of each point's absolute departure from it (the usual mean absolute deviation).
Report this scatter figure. 1.4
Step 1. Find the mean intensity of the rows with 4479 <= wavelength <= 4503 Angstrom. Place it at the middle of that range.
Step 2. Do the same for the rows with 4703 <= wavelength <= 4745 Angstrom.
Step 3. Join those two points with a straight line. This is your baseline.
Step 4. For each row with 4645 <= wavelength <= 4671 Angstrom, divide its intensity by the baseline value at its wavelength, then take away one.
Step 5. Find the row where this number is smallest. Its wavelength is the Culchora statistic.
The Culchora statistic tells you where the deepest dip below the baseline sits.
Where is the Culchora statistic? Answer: 4664.0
